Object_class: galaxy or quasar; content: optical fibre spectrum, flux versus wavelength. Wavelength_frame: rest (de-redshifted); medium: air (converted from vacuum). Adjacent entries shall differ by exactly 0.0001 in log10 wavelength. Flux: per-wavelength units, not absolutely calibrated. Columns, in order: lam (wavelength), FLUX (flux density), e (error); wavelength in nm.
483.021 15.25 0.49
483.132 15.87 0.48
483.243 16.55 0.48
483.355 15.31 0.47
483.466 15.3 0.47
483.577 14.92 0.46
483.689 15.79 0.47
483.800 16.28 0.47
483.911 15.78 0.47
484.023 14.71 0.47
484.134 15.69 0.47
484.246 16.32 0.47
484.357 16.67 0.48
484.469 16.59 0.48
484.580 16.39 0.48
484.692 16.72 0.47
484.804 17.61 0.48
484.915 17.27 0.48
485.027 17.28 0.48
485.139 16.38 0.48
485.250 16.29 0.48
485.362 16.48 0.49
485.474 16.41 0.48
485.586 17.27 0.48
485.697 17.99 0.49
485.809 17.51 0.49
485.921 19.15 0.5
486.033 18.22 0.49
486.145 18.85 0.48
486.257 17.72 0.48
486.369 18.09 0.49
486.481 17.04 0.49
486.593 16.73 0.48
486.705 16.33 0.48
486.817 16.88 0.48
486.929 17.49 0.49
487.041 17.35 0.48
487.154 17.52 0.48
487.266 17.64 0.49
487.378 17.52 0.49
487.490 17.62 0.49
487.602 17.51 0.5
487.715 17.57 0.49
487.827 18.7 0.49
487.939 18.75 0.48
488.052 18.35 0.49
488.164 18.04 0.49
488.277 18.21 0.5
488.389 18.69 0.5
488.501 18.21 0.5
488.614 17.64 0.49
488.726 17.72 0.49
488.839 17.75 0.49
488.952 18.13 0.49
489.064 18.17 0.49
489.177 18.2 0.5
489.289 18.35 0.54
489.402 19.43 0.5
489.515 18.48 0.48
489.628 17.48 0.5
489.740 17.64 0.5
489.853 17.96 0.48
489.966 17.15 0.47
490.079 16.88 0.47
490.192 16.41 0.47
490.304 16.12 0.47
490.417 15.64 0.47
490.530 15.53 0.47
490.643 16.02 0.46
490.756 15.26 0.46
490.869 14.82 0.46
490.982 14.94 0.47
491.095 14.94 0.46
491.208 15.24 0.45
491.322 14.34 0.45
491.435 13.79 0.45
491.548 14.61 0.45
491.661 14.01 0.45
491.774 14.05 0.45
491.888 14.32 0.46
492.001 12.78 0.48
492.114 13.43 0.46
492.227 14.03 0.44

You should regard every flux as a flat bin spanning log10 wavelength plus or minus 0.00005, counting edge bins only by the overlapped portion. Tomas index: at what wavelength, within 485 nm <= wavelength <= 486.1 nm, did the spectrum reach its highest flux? 485.921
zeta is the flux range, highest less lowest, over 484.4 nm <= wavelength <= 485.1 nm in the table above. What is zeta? 1.2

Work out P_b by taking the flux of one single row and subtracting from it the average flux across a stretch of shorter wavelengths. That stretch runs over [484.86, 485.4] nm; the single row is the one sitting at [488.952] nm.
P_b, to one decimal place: 1.4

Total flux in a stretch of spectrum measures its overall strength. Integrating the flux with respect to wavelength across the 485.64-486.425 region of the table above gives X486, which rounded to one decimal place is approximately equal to 14.3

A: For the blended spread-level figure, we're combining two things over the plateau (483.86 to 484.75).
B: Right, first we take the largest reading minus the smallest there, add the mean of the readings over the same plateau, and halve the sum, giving 9.1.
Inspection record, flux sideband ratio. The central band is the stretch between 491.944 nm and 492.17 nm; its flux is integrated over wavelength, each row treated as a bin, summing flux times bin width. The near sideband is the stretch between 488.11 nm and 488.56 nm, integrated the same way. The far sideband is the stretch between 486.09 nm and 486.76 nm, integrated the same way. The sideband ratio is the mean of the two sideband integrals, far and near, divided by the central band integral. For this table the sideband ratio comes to 3.4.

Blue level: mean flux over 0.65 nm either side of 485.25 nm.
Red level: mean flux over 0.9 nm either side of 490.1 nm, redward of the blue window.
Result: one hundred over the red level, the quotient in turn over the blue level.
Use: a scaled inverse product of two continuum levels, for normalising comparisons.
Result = 0.35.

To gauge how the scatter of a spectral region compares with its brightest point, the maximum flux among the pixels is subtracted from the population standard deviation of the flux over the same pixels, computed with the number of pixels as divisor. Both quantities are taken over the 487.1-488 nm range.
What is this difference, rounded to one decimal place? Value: -18.2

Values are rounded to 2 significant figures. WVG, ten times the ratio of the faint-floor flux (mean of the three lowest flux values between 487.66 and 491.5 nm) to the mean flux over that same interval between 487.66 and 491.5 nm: 8.4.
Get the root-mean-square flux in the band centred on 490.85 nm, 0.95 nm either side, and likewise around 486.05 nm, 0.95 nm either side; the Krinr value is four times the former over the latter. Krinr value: 3.53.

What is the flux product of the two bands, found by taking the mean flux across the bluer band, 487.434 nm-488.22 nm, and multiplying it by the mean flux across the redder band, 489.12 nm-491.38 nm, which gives 299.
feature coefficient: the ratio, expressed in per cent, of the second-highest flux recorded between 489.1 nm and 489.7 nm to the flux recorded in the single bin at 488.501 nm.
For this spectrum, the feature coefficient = 101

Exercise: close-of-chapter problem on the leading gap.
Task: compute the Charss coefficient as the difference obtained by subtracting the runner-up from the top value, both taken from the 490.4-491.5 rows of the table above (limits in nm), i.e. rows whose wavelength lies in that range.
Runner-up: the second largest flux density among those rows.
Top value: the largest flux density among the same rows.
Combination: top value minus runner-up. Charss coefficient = 0.4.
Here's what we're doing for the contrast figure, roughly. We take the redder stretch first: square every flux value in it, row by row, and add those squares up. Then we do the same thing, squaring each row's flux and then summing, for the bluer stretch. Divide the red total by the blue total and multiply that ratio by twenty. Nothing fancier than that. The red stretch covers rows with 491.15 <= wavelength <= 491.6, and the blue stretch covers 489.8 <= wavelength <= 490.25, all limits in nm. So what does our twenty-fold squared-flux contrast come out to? 14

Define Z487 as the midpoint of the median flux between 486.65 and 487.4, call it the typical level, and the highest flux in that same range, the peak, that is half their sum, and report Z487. 17.6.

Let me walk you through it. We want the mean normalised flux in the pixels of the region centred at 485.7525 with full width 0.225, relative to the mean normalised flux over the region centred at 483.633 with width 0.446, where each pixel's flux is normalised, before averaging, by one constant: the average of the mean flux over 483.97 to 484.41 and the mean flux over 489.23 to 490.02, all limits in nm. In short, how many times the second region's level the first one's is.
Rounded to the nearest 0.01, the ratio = 1.14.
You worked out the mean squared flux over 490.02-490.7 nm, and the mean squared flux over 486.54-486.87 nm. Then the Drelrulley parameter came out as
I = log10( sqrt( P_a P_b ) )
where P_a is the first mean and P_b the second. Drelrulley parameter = 2.43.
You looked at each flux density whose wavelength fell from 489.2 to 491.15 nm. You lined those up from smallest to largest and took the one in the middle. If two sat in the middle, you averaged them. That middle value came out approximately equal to 16.4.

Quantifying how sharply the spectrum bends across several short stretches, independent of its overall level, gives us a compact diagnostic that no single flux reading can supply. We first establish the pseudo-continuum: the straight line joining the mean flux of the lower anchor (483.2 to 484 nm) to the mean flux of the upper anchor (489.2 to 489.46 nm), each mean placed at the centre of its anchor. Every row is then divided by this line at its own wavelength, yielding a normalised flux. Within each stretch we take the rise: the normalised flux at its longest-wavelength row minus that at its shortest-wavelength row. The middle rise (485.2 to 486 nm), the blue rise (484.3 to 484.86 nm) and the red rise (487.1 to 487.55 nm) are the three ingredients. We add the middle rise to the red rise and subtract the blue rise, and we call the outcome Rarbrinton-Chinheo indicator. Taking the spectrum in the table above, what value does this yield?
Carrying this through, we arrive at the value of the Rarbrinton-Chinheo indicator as 0.10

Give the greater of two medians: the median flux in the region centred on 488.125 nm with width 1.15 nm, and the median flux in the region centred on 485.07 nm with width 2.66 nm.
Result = 18.2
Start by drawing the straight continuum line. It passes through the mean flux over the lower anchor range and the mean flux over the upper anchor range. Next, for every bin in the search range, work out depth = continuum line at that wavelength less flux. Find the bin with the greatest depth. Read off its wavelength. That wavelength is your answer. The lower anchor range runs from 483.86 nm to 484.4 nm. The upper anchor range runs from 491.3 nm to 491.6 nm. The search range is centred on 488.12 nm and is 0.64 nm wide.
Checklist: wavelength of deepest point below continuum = 488.164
